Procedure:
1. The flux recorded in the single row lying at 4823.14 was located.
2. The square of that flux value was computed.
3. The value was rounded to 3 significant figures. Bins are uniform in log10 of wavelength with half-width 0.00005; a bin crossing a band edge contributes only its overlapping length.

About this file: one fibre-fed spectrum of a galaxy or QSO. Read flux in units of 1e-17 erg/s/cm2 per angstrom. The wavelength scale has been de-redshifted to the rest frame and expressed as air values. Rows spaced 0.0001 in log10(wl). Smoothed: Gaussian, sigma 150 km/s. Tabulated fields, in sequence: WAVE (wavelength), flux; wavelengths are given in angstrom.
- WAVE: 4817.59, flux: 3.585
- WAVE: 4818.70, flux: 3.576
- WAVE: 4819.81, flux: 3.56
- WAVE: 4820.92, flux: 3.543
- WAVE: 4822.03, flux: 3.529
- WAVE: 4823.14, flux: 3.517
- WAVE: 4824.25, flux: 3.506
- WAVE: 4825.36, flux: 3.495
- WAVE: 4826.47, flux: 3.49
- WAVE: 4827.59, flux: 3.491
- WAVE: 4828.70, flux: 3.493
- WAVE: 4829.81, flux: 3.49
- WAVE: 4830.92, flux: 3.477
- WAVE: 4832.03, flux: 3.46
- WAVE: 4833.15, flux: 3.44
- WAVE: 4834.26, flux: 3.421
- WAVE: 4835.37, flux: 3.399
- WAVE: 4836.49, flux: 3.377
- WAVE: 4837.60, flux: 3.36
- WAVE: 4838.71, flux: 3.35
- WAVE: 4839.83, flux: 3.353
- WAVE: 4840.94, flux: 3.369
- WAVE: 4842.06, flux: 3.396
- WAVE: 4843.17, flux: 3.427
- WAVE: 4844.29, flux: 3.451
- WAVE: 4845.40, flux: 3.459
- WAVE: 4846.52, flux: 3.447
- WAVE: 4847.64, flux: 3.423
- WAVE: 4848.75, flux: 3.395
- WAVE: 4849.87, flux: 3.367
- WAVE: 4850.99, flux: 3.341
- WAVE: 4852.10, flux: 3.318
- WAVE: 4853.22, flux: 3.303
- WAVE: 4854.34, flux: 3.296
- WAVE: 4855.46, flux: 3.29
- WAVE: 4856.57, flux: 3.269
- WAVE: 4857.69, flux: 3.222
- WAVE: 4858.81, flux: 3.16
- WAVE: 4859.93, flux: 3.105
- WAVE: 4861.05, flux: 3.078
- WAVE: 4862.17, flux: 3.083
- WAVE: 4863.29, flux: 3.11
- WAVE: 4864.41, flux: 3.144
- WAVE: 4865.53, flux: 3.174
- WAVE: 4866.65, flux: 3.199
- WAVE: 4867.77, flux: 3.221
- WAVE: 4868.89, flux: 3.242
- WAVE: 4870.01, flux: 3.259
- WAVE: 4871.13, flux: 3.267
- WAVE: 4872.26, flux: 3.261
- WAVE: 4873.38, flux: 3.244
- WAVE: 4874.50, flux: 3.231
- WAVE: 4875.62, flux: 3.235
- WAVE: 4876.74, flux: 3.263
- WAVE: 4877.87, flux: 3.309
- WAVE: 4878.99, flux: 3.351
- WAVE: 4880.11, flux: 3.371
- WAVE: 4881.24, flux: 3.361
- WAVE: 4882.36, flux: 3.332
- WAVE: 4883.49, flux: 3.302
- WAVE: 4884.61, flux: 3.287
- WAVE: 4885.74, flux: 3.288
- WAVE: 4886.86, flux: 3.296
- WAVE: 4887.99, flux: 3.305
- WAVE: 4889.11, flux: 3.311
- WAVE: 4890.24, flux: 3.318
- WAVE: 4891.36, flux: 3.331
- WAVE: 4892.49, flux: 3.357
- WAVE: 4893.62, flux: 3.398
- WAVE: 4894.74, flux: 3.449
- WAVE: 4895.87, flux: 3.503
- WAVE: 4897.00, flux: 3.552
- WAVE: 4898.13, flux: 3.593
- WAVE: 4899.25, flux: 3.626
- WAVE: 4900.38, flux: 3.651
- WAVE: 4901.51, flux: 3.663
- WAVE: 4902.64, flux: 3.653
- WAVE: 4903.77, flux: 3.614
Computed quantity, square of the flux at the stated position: 12.4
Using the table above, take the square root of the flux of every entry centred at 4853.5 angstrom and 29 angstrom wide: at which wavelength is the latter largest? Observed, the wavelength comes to 4845.40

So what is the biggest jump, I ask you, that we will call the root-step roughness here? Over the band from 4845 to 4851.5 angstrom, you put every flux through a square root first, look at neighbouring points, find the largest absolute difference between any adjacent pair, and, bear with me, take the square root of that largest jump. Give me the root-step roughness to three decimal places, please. 0.087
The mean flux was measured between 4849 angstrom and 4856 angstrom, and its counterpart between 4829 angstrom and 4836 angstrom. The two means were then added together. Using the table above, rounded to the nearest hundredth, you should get 6.77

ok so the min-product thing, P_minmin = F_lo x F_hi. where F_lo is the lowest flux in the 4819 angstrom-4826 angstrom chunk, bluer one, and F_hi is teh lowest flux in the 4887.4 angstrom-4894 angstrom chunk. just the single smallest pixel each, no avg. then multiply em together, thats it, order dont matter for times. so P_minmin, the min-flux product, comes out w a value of 11.6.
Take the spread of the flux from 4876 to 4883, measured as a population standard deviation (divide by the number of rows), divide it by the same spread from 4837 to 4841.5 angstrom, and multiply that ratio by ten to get 50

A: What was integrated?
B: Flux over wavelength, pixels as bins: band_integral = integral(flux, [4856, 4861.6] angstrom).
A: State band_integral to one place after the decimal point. 17.7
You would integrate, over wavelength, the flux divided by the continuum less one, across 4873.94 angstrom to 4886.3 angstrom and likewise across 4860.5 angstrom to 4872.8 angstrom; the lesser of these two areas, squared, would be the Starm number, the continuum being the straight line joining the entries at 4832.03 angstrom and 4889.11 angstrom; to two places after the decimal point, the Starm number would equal 0.45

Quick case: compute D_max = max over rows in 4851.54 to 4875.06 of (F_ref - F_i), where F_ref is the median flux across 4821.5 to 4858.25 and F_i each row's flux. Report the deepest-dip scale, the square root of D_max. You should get 0.59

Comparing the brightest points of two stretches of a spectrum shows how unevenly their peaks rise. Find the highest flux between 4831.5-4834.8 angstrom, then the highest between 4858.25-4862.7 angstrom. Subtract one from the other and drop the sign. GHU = 0.30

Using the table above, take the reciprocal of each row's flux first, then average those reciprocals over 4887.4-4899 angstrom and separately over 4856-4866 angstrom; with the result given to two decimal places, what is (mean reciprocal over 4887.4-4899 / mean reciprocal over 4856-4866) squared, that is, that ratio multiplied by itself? 0.85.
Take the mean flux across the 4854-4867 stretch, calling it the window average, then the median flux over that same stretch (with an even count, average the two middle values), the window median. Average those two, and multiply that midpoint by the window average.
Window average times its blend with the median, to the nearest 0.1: 10.1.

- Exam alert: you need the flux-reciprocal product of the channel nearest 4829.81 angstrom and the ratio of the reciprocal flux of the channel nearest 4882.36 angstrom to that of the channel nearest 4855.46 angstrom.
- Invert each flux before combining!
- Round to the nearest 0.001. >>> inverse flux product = 0.283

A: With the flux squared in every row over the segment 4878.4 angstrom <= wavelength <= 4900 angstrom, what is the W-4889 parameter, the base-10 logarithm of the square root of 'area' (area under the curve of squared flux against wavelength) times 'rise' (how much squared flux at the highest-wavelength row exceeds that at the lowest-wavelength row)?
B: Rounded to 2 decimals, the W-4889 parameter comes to 1.34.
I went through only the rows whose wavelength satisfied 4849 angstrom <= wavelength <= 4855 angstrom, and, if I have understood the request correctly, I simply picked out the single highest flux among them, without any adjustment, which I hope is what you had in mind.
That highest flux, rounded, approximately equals 3.367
